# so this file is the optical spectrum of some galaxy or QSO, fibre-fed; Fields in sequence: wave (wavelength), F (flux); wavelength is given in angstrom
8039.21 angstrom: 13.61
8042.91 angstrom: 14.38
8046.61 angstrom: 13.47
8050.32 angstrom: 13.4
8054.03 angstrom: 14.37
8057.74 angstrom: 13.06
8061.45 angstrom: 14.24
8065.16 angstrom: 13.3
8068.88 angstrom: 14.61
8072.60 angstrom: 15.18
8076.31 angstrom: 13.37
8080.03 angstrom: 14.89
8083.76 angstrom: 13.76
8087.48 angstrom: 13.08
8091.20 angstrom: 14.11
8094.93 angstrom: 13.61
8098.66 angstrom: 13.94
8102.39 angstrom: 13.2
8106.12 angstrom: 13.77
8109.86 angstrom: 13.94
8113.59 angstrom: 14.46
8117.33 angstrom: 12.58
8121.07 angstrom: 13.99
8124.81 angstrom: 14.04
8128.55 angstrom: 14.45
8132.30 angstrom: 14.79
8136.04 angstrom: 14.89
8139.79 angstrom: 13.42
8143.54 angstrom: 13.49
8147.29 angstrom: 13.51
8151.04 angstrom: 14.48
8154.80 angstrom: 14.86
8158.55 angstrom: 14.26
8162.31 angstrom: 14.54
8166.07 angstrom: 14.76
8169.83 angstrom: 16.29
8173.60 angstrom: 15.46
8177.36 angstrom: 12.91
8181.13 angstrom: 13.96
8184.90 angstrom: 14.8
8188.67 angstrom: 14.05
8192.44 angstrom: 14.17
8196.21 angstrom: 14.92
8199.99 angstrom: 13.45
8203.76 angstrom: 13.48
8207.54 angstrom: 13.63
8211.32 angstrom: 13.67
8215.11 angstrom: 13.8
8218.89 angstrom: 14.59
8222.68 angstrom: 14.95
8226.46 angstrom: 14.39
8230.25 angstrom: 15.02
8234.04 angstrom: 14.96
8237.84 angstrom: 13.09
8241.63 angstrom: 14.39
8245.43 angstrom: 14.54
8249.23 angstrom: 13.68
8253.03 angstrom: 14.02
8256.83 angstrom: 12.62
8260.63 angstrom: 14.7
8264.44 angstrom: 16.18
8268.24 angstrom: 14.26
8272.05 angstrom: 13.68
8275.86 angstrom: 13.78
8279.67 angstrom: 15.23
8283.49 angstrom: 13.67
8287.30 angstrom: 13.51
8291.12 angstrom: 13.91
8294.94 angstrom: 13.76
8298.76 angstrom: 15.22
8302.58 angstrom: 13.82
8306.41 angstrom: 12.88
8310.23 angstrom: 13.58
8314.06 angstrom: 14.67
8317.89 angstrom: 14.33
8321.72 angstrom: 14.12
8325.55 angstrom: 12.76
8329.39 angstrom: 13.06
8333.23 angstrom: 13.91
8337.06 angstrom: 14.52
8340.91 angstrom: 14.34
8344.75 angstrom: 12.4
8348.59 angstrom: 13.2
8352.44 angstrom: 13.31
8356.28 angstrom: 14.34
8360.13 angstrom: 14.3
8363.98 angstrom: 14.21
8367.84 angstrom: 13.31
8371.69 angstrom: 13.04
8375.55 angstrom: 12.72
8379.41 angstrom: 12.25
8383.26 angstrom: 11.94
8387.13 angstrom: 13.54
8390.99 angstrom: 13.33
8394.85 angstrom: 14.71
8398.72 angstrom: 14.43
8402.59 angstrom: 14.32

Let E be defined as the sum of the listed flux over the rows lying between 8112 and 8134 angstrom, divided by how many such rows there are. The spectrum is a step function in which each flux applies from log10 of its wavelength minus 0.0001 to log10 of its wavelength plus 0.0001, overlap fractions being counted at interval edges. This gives 14.1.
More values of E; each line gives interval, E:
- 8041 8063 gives 13.8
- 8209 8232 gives 14.4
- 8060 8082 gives 14.3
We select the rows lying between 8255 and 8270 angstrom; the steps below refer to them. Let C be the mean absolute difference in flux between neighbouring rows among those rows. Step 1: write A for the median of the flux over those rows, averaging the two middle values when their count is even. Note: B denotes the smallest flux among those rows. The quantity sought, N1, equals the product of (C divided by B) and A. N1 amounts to 2.10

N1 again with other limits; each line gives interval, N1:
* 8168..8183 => 1.68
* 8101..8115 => 0.44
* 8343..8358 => 0.69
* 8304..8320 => 0.77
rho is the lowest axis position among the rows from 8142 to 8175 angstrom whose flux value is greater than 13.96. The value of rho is 8151.04 angstrom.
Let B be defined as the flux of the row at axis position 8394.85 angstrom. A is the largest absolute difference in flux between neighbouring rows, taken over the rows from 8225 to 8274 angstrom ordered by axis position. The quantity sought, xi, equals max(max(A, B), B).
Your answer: 14.7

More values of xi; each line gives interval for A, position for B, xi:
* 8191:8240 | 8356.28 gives 14.3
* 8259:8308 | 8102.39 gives 13.2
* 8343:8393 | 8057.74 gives 13.1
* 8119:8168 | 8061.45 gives 14.2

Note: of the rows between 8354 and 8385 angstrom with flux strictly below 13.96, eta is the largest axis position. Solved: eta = 8383.26 angstrom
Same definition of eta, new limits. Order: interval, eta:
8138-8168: 8147.29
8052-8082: 8076.31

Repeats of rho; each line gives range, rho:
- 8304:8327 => 8314.06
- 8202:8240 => 8218.89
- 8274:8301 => 8279.67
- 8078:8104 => 8080.03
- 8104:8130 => 8113.59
